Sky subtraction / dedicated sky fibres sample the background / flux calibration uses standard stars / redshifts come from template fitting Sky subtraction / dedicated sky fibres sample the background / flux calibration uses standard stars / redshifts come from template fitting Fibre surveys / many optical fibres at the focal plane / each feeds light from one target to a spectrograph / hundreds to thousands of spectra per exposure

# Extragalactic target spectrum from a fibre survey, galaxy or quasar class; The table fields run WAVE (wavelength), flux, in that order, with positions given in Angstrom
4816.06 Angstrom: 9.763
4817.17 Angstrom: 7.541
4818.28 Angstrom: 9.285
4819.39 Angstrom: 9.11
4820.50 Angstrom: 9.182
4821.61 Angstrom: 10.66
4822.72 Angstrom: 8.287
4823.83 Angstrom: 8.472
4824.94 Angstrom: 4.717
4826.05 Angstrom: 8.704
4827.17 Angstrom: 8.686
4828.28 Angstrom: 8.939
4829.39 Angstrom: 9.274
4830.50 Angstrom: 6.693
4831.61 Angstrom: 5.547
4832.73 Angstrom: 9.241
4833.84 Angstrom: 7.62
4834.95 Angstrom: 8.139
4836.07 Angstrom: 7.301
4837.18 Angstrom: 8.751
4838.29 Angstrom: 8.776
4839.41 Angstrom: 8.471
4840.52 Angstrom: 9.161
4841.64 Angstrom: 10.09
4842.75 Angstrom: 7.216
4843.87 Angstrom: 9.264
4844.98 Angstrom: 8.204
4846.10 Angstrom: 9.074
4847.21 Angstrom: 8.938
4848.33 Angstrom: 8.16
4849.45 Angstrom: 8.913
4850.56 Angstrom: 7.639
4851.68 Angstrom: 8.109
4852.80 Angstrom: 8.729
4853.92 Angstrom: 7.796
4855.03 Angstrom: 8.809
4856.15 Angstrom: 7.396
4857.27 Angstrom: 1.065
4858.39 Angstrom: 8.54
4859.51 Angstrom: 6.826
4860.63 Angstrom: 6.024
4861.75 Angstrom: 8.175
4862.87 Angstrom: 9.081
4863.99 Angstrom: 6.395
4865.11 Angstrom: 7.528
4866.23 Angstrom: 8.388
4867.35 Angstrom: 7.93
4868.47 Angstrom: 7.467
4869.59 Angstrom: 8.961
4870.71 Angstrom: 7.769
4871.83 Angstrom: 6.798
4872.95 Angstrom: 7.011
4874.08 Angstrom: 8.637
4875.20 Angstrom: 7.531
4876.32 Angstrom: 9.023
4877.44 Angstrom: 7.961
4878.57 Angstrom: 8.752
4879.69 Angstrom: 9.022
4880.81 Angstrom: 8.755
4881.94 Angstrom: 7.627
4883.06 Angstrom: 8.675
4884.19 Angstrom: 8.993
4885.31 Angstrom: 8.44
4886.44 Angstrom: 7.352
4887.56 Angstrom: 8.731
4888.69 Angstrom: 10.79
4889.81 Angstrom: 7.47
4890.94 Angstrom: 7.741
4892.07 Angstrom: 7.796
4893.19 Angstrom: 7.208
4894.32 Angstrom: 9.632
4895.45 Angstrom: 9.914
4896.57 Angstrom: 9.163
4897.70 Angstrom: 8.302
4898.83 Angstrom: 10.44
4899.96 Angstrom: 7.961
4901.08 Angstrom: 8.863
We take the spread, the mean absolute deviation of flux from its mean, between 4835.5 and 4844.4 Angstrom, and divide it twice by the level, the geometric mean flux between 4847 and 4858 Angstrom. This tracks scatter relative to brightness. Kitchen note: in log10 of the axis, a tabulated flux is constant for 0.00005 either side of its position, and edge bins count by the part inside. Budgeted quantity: 0.016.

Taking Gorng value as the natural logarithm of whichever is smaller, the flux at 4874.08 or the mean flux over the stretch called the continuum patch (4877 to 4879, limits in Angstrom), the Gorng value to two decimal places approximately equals 2.12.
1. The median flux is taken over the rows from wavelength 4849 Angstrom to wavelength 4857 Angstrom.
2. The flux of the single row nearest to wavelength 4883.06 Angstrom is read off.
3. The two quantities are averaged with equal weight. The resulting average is 8.4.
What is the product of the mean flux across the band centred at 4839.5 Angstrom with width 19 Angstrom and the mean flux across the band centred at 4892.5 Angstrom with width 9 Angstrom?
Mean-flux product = 72.1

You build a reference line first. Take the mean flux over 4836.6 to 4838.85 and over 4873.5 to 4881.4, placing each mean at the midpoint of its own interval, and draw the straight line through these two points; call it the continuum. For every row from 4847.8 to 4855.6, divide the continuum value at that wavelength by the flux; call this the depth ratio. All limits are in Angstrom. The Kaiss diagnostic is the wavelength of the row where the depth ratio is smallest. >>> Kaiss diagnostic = 4849.45 Angstrom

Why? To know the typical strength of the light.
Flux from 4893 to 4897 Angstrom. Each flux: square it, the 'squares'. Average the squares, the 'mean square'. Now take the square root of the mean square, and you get 9.0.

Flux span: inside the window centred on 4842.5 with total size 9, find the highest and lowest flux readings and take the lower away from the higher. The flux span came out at 2.9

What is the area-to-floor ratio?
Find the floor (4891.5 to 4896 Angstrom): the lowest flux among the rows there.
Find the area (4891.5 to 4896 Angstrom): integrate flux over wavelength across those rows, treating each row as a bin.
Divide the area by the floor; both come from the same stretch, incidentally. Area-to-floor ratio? 5.4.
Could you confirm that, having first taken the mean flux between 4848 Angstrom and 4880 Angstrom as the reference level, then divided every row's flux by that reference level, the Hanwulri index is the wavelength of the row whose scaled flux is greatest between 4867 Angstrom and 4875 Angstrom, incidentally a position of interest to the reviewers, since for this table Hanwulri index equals 4869.59 Angstrom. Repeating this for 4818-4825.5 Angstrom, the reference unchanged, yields 4821.61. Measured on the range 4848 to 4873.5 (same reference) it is 4862.87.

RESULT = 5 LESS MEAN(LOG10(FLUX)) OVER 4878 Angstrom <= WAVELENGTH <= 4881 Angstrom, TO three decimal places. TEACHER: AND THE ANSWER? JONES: 4.053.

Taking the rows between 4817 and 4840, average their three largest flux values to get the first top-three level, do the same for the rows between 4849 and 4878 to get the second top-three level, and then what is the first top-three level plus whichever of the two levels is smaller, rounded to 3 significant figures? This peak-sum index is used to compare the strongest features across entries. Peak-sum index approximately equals 18.8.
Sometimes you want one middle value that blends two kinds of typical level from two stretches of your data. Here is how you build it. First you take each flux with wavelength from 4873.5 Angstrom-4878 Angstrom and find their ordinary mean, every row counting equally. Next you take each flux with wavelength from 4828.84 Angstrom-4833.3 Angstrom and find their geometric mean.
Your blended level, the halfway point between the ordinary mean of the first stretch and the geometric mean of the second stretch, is 7.9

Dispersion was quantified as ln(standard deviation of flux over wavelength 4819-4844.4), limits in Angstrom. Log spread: 0.3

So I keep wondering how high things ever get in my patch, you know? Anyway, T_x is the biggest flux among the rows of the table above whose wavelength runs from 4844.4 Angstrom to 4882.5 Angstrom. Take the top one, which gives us 9.081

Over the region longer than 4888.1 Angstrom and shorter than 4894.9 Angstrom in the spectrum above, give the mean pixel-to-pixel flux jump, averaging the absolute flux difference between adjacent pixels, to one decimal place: 1.3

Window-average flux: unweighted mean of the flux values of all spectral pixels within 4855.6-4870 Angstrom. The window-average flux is 7.2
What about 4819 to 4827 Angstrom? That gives 8.4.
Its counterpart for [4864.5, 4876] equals 7.8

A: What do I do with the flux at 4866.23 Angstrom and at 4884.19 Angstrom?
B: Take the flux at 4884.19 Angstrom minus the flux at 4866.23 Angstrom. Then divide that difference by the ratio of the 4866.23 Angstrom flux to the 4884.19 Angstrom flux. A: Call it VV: 0.6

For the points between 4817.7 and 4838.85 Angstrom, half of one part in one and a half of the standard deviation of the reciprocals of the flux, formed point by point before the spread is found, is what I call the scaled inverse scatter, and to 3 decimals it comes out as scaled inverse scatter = 0.009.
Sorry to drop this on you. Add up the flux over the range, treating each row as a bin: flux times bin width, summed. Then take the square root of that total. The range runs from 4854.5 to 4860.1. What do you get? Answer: 6.0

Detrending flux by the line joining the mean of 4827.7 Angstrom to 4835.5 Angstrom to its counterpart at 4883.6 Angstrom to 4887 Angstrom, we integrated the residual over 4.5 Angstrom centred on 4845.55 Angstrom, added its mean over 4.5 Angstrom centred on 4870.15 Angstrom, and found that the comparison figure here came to 3.4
